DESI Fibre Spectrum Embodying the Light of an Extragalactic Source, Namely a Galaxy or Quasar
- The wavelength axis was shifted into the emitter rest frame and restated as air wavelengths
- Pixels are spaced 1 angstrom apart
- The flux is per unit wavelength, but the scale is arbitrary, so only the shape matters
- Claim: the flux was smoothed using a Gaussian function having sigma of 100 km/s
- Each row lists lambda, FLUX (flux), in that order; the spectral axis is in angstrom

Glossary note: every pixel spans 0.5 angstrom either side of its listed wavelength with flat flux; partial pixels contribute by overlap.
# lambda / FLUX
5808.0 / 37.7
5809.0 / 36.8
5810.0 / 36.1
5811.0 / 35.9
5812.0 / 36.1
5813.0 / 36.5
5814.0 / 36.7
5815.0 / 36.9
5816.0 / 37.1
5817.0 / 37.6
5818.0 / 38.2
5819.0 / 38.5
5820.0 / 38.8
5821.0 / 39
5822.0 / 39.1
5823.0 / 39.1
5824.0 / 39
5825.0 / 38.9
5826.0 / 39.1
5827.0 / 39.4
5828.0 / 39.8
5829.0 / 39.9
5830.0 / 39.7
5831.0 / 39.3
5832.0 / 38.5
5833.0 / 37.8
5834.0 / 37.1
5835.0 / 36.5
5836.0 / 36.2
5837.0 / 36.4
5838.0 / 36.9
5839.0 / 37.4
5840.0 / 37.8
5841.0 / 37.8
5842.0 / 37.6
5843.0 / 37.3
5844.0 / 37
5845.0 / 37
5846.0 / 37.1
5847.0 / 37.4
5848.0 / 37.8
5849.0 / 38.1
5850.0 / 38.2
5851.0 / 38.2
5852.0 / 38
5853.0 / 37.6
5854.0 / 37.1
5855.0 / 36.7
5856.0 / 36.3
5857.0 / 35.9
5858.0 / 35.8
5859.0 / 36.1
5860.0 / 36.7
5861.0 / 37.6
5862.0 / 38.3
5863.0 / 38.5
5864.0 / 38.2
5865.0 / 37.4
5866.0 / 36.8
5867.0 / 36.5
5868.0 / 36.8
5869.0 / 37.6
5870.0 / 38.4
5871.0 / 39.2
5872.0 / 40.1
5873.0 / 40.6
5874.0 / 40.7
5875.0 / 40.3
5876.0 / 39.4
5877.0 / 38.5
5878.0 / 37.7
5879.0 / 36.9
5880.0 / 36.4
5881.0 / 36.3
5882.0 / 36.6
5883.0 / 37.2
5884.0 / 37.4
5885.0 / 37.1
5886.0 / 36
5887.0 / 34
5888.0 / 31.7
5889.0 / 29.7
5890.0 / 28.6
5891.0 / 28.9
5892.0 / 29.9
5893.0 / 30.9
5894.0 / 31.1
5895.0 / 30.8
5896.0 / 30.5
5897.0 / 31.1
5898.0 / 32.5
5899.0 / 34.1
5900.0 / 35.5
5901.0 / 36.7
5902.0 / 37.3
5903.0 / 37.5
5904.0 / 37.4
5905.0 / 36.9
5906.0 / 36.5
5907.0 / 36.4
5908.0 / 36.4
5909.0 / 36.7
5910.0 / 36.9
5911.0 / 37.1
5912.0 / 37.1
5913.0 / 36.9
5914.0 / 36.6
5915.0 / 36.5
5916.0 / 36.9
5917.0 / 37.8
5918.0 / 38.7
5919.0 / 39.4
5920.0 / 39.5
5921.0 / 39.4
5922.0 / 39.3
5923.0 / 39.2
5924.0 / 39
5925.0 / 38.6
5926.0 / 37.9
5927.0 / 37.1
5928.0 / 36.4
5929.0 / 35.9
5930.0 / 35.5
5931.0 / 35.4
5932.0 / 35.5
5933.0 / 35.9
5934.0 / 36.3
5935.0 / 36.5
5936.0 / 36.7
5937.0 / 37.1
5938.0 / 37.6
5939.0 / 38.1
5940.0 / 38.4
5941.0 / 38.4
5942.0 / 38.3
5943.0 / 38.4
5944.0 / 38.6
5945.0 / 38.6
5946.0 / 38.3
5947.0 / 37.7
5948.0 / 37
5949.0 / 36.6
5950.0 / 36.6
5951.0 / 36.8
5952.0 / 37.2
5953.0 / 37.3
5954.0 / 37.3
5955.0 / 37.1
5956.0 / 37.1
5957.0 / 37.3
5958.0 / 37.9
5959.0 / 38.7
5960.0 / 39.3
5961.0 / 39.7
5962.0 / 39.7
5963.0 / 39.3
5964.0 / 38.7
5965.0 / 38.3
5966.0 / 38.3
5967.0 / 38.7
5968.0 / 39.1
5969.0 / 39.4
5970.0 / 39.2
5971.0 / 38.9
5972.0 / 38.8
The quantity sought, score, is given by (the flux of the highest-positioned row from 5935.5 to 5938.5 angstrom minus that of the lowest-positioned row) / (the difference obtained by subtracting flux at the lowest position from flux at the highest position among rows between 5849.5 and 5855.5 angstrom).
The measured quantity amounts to -0.60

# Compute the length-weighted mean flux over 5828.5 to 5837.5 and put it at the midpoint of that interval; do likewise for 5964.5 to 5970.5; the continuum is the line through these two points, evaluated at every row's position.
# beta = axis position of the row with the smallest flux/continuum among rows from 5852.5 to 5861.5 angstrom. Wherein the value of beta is 5858.0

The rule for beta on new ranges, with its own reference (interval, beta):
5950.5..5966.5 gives 5951.0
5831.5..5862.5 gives 5858.0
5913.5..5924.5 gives 5915.0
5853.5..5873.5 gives 5858.0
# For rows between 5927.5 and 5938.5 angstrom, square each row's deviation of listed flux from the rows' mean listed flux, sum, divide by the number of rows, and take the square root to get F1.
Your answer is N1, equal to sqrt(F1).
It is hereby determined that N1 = 0.82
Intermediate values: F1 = 0.7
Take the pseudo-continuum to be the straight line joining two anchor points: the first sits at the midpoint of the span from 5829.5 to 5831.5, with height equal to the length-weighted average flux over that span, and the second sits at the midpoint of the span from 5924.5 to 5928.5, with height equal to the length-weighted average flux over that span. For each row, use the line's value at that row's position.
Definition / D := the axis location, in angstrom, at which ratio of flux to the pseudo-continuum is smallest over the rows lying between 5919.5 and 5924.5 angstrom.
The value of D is 5924.0 angstrom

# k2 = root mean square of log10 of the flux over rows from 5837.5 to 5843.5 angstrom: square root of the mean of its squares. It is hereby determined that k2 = 1.574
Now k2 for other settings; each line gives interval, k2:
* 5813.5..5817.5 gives 1.569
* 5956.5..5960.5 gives 1.583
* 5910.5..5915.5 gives 1.566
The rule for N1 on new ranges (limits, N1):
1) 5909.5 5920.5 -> 1.03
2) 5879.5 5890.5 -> 1.74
